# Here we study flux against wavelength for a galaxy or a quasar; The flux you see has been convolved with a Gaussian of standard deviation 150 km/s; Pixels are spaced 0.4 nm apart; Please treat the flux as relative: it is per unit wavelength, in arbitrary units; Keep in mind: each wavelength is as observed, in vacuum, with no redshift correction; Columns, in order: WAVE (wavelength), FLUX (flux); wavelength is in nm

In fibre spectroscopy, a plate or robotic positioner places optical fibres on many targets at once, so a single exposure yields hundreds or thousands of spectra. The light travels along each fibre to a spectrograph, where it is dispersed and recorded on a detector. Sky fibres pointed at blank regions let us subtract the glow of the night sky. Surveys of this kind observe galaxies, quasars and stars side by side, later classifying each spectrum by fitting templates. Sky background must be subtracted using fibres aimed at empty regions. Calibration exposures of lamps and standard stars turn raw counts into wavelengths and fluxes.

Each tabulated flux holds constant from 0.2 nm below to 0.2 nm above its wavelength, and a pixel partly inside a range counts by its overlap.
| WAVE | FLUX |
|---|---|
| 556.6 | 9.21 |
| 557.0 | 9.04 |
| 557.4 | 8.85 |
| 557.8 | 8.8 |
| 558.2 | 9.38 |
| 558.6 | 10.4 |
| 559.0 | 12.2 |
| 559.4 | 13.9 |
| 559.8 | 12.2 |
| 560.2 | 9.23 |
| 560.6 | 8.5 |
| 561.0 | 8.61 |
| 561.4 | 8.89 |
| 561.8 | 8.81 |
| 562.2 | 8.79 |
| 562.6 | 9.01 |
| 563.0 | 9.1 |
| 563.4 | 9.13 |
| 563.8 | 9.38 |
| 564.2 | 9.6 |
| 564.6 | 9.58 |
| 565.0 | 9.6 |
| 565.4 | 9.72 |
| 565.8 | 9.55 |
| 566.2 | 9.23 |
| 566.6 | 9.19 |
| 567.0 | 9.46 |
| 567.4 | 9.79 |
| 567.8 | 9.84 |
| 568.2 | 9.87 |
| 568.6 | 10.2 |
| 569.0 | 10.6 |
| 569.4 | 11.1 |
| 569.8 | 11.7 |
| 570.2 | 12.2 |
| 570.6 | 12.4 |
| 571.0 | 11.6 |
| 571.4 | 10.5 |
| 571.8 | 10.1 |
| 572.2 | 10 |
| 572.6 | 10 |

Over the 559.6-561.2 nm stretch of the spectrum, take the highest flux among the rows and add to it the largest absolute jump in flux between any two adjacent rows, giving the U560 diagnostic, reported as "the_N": 15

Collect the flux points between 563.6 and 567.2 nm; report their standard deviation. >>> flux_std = 0.2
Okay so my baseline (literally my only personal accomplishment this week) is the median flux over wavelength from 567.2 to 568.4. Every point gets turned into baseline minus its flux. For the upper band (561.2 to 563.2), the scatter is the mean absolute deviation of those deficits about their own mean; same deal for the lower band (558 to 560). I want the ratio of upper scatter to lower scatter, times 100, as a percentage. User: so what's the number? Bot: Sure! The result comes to 8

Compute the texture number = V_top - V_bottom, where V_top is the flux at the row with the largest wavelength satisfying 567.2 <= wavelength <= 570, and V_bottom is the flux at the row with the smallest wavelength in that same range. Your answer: 1.9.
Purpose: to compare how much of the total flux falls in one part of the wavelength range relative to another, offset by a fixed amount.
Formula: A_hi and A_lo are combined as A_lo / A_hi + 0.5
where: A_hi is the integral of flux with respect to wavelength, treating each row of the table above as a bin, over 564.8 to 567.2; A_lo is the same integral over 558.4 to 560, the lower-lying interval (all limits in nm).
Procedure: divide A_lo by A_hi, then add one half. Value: 1.36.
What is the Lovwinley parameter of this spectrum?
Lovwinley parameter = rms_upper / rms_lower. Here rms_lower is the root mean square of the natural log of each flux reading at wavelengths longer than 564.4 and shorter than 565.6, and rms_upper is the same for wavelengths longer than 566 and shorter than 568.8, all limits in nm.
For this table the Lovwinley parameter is 1.00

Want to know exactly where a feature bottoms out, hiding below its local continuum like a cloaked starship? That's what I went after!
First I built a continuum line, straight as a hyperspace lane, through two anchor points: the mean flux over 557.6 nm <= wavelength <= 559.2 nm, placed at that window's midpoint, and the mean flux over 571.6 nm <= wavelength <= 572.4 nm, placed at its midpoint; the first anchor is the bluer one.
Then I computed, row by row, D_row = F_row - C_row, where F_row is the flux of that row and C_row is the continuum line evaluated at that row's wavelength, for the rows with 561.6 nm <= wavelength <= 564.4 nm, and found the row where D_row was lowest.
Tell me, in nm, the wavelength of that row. 562.2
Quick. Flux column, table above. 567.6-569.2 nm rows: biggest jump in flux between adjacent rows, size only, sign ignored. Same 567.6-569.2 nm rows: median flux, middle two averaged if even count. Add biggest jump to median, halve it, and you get 5.2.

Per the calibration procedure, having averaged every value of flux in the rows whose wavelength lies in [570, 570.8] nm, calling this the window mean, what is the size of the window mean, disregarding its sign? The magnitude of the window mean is 12.3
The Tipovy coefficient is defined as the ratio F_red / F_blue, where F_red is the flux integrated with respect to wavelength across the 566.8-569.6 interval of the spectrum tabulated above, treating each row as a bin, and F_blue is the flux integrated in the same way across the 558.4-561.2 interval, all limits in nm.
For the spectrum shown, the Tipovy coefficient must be 0.94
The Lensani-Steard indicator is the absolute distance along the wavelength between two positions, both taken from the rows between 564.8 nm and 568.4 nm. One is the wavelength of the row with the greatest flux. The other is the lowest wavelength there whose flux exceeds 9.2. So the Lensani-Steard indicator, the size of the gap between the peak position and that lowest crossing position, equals 3.20 nm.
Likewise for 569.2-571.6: 1.20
